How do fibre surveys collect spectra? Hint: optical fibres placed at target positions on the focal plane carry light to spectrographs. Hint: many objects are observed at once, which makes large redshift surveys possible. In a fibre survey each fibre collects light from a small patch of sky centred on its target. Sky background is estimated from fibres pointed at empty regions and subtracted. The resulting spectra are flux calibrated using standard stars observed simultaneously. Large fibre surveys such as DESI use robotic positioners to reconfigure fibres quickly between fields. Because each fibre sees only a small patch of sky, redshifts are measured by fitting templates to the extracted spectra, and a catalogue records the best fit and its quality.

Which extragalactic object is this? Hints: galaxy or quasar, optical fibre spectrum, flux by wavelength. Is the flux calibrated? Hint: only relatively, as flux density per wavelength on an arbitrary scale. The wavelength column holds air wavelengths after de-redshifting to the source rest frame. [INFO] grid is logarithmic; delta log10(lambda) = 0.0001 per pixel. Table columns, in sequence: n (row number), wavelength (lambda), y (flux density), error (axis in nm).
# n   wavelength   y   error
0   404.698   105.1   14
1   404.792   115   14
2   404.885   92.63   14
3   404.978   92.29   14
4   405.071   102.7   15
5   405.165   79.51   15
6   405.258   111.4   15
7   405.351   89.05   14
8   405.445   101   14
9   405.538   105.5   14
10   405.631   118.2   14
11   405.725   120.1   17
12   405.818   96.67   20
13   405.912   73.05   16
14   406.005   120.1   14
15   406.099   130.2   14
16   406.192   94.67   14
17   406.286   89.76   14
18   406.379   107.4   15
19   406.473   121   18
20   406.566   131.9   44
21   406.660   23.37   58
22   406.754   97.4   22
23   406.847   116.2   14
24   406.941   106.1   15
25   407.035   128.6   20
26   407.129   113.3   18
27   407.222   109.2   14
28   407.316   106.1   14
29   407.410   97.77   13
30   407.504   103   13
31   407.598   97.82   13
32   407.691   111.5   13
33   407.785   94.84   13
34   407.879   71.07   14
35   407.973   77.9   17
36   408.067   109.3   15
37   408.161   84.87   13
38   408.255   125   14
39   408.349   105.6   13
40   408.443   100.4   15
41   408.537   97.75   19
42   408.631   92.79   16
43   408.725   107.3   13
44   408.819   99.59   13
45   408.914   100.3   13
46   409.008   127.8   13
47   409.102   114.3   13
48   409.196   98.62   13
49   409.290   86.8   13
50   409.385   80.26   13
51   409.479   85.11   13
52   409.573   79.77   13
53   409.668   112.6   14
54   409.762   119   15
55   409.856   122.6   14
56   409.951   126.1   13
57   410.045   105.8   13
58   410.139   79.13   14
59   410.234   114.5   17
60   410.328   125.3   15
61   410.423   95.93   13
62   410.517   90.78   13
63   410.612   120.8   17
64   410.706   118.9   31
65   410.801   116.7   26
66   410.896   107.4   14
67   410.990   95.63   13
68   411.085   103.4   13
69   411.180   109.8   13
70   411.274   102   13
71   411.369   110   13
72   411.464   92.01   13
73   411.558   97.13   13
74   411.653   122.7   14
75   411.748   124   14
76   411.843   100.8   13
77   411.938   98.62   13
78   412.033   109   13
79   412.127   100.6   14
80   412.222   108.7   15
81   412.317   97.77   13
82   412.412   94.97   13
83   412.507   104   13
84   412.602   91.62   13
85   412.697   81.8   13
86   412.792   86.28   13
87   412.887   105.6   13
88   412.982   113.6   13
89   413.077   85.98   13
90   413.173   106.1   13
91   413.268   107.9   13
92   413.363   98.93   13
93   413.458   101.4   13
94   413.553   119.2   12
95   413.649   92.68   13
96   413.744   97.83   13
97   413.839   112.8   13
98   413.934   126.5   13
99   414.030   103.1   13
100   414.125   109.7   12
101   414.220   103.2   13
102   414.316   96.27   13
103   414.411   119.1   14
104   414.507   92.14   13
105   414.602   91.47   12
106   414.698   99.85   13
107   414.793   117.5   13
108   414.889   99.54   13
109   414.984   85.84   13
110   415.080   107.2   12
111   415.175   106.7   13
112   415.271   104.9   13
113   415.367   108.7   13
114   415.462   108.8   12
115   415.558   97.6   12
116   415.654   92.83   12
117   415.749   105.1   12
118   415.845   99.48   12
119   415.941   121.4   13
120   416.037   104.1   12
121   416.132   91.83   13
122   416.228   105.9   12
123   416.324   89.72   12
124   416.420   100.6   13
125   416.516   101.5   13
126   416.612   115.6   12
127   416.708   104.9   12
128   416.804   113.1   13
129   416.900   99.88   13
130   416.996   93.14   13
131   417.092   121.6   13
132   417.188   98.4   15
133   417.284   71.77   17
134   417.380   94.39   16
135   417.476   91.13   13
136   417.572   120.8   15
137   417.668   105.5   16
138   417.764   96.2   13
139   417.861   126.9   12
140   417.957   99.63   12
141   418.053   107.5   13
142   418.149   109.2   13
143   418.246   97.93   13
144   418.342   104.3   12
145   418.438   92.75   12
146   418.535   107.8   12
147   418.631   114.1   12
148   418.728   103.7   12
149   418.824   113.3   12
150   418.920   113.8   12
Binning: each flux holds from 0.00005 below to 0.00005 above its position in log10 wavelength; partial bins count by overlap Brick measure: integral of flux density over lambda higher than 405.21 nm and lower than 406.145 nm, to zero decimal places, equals 100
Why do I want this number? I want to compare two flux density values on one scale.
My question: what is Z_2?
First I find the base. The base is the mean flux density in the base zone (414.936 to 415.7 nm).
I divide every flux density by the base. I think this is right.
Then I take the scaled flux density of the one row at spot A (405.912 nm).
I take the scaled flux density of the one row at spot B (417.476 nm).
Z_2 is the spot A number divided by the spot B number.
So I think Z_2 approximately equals 0.80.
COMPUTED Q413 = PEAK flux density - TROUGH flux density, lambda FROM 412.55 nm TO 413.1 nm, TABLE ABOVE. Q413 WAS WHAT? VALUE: 32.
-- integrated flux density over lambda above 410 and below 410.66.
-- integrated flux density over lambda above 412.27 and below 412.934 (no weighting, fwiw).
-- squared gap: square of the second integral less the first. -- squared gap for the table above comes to 40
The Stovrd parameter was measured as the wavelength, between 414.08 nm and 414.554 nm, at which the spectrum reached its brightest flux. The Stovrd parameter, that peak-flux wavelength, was 414.411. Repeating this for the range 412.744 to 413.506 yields 412.982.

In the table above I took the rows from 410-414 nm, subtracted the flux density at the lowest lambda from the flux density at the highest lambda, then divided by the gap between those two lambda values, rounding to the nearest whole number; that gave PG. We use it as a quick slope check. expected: 5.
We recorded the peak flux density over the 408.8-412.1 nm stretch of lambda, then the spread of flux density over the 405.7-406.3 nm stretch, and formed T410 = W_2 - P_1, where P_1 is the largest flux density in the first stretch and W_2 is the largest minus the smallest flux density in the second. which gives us -71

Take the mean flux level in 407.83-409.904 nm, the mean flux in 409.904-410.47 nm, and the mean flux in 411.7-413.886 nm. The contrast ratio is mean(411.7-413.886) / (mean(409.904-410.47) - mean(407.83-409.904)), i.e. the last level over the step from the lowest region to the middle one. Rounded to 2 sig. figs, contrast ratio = 13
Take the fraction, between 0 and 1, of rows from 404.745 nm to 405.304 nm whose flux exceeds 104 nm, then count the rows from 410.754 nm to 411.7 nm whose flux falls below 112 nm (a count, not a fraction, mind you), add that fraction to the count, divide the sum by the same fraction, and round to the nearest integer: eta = 25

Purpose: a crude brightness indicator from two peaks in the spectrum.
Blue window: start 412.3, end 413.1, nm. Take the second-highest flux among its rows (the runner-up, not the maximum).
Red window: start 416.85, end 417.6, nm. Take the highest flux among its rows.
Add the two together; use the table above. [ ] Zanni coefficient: 227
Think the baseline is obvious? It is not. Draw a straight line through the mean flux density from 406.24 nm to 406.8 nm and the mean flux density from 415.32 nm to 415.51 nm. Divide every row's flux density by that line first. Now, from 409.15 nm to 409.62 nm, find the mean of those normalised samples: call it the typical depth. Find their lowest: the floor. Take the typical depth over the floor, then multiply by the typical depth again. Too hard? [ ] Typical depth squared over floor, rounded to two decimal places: 0.94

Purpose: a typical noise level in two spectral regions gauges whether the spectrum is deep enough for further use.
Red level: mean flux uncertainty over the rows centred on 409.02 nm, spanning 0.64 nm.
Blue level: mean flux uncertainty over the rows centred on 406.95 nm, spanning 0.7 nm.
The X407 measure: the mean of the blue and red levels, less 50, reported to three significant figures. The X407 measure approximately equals -32.0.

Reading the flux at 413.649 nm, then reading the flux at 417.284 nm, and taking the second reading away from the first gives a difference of 21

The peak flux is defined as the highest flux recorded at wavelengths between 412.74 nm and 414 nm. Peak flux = 126.5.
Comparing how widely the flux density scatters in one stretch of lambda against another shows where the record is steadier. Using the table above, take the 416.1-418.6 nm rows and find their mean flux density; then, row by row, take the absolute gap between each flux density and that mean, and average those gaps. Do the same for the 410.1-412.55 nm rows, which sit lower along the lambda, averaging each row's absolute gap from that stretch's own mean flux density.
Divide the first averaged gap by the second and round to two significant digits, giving 0.93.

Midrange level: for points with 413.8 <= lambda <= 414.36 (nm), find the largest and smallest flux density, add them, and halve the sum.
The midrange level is 111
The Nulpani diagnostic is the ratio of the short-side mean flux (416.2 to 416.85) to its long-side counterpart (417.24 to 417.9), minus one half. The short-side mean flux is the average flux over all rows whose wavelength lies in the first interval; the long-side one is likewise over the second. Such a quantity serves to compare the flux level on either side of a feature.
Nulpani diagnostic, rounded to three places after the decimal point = 0.535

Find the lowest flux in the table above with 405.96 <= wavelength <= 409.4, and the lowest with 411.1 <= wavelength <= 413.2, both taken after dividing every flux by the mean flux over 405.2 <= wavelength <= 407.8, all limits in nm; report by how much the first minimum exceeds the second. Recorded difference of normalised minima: -0.56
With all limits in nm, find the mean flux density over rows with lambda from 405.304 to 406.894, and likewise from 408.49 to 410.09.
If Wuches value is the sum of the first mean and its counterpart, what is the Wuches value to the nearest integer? 205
